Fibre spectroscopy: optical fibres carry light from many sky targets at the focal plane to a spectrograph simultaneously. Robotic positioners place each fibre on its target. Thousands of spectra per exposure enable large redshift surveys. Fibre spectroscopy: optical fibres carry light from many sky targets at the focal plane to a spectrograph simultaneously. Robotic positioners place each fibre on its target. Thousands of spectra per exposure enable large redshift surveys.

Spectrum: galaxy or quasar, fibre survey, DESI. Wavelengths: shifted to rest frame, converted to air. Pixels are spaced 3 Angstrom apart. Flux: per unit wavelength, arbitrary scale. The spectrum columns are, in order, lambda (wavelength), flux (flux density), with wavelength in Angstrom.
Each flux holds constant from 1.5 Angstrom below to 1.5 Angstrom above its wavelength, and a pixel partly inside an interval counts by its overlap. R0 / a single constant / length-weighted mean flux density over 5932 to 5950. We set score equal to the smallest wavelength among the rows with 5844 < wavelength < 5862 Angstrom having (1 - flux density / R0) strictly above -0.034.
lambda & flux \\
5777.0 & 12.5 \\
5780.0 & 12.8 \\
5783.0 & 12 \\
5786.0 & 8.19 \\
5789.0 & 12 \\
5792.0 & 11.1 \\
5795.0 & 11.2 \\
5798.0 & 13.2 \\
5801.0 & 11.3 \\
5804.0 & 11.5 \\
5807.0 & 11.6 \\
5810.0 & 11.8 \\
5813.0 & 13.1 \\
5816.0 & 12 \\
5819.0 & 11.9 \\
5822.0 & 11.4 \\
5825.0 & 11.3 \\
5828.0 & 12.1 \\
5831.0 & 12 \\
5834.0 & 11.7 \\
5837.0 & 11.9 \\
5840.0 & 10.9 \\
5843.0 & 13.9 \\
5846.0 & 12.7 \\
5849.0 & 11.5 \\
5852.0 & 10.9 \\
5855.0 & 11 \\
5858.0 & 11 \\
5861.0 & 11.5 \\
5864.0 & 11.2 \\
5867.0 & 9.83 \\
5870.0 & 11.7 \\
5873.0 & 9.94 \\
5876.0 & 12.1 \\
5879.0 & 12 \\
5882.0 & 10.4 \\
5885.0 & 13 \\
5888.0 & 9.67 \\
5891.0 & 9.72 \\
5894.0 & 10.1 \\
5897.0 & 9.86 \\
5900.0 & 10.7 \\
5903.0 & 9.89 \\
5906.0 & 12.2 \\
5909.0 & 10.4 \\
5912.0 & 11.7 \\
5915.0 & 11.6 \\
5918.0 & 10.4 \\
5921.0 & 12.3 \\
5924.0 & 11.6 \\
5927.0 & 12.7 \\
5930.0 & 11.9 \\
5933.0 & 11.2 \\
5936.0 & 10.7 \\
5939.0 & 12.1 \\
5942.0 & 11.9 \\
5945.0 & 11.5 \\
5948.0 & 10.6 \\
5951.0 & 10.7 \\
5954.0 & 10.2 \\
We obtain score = 5849.0 Angstrom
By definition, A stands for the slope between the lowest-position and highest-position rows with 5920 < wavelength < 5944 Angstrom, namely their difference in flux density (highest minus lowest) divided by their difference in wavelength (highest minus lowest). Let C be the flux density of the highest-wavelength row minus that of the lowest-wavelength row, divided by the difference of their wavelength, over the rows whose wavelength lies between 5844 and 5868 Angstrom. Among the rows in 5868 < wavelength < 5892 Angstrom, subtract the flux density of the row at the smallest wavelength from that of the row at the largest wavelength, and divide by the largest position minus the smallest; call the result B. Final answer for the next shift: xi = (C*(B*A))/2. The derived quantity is -0.0001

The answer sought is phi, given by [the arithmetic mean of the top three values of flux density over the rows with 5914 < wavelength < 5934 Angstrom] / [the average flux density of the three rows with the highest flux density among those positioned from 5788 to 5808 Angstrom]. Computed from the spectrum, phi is 1.00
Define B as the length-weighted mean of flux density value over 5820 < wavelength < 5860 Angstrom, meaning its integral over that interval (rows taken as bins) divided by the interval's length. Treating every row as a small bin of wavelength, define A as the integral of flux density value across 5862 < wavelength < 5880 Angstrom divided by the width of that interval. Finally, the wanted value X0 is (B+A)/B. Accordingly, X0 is 1.95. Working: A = 11.1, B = 11.7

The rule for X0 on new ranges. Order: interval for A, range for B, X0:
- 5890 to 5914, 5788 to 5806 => 1.91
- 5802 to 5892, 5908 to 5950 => 2.00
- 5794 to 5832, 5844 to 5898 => 2.08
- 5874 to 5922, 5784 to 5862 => 1.94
